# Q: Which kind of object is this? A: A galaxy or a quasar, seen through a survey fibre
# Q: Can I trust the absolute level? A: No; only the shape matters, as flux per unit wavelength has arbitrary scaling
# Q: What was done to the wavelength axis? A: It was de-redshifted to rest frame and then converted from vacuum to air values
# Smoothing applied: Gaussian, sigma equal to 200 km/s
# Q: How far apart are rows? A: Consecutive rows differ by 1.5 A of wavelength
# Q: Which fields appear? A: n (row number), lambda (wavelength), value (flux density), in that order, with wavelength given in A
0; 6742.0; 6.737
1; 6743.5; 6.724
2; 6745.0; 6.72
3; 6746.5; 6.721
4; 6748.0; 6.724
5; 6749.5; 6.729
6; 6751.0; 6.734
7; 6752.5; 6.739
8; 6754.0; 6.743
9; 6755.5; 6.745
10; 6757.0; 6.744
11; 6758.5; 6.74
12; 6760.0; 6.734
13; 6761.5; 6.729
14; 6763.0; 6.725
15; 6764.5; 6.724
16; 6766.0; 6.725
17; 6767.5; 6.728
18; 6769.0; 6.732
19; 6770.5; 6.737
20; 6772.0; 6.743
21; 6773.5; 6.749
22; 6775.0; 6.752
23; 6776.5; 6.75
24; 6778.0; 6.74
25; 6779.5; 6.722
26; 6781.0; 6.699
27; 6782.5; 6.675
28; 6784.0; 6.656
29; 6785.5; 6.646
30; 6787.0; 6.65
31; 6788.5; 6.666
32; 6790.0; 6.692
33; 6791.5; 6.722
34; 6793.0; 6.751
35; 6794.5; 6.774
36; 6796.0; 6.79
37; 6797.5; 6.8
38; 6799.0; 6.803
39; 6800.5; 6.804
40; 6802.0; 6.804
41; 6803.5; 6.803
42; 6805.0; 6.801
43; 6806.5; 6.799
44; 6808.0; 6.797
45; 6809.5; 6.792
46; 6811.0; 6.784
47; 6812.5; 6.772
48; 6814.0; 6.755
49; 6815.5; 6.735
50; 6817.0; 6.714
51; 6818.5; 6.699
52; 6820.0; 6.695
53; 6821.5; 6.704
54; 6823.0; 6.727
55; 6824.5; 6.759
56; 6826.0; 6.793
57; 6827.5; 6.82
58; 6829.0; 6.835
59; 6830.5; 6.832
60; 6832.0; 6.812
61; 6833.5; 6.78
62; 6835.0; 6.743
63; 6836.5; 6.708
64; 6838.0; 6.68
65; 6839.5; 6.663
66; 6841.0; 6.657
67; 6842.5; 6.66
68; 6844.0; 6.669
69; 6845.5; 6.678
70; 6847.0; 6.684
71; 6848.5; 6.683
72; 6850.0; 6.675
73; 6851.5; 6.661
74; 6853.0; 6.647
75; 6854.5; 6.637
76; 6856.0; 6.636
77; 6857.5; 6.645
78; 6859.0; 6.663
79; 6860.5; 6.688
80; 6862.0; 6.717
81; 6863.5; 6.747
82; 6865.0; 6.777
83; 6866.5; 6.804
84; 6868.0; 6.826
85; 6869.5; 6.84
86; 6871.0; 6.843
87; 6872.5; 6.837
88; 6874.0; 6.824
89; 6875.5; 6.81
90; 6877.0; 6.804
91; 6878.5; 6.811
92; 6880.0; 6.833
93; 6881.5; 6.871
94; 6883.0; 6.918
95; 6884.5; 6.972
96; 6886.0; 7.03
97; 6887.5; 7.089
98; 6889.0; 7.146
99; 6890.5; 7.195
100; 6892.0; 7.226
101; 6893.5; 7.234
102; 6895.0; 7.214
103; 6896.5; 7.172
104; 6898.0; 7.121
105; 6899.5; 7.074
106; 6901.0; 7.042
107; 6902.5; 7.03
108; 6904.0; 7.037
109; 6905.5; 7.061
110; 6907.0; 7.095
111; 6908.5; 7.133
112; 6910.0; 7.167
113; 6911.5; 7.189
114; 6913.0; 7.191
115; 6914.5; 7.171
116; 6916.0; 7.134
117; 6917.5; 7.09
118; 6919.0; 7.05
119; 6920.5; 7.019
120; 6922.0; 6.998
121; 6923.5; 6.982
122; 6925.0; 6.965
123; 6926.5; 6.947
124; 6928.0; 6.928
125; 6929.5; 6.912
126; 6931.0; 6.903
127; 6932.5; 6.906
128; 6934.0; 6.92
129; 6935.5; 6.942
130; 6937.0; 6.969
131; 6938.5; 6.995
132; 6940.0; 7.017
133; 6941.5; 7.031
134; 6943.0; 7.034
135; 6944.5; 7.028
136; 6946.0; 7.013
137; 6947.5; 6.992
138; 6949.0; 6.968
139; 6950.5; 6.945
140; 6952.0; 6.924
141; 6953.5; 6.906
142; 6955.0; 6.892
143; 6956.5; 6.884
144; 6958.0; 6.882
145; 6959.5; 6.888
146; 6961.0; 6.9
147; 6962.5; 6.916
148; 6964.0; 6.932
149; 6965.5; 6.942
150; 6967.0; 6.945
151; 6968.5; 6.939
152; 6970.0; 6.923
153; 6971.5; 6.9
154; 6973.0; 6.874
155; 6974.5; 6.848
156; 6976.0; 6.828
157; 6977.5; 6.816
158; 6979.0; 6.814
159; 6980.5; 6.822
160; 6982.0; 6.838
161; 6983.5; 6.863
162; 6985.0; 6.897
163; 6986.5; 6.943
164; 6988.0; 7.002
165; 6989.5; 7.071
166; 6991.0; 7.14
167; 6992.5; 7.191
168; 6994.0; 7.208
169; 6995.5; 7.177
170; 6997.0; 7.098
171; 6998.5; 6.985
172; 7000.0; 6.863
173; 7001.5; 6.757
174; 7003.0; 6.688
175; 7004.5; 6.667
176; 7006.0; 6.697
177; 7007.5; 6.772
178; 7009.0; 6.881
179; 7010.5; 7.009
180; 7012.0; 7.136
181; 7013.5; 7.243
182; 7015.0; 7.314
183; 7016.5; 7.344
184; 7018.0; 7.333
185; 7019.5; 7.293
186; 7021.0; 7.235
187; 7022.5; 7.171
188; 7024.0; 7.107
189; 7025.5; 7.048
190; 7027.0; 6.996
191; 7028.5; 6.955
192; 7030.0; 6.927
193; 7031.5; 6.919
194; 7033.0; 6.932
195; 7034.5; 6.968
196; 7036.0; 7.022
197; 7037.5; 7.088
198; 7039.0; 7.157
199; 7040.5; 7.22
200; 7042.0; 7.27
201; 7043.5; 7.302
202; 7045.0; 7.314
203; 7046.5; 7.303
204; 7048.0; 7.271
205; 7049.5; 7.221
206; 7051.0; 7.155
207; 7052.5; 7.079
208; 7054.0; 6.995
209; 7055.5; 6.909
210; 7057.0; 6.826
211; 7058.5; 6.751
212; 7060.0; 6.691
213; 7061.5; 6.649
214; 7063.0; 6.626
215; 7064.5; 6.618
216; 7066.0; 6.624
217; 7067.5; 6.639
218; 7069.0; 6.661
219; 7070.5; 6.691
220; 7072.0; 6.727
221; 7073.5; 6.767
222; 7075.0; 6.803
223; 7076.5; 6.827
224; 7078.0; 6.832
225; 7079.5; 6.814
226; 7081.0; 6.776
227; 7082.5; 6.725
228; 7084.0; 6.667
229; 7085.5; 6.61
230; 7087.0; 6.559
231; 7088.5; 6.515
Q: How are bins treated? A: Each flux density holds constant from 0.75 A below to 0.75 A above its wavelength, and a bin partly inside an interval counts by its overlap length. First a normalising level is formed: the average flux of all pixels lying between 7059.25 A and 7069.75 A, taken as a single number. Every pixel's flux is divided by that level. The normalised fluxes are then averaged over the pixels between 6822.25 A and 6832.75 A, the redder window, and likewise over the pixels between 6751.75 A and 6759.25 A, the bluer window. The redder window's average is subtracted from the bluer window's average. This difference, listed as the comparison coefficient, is -0.01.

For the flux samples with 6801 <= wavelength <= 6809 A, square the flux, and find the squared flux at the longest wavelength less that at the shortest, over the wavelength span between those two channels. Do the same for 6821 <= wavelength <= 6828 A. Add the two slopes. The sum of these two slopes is 0.25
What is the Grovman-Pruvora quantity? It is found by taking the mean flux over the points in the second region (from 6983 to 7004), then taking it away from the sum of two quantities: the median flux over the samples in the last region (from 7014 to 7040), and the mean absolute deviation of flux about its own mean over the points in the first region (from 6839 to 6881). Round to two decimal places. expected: 0.17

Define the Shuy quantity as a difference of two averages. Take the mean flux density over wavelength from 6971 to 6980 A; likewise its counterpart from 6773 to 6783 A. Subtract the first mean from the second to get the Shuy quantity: -0.12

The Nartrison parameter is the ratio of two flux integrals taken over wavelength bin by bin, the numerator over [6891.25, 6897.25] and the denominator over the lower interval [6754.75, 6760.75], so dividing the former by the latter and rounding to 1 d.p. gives 1.1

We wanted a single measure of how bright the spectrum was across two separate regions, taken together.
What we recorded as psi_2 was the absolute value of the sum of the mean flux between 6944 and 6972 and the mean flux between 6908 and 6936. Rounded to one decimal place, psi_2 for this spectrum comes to 14.0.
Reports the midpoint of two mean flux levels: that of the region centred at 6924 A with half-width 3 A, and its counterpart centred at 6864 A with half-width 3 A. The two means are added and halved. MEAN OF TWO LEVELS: 6.87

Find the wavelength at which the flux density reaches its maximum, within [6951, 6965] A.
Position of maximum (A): 6964.0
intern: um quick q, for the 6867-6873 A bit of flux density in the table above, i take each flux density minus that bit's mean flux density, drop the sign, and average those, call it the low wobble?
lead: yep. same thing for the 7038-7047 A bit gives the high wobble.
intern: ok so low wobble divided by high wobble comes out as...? 0.11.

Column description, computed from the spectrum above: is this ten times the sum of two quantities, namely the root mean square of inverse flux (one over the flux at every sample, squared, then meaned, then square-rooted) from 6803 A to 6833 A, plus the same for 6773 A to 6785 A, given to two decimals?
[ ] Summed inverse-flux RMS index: 2.97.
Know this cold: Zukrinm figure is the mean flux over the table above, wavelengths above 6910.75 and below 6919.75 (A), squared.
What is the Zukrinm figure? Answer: 51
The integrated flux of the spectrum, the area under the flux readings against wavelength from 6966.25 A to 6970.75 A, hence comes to 31.2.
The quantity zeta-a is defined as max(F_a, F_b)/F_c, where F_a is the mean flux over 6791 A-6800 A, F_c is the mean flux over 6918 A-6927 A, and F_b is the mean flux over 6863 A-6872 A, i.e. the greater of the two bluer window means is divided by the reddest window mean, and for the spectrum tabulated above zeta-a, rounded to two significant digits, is 0.97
